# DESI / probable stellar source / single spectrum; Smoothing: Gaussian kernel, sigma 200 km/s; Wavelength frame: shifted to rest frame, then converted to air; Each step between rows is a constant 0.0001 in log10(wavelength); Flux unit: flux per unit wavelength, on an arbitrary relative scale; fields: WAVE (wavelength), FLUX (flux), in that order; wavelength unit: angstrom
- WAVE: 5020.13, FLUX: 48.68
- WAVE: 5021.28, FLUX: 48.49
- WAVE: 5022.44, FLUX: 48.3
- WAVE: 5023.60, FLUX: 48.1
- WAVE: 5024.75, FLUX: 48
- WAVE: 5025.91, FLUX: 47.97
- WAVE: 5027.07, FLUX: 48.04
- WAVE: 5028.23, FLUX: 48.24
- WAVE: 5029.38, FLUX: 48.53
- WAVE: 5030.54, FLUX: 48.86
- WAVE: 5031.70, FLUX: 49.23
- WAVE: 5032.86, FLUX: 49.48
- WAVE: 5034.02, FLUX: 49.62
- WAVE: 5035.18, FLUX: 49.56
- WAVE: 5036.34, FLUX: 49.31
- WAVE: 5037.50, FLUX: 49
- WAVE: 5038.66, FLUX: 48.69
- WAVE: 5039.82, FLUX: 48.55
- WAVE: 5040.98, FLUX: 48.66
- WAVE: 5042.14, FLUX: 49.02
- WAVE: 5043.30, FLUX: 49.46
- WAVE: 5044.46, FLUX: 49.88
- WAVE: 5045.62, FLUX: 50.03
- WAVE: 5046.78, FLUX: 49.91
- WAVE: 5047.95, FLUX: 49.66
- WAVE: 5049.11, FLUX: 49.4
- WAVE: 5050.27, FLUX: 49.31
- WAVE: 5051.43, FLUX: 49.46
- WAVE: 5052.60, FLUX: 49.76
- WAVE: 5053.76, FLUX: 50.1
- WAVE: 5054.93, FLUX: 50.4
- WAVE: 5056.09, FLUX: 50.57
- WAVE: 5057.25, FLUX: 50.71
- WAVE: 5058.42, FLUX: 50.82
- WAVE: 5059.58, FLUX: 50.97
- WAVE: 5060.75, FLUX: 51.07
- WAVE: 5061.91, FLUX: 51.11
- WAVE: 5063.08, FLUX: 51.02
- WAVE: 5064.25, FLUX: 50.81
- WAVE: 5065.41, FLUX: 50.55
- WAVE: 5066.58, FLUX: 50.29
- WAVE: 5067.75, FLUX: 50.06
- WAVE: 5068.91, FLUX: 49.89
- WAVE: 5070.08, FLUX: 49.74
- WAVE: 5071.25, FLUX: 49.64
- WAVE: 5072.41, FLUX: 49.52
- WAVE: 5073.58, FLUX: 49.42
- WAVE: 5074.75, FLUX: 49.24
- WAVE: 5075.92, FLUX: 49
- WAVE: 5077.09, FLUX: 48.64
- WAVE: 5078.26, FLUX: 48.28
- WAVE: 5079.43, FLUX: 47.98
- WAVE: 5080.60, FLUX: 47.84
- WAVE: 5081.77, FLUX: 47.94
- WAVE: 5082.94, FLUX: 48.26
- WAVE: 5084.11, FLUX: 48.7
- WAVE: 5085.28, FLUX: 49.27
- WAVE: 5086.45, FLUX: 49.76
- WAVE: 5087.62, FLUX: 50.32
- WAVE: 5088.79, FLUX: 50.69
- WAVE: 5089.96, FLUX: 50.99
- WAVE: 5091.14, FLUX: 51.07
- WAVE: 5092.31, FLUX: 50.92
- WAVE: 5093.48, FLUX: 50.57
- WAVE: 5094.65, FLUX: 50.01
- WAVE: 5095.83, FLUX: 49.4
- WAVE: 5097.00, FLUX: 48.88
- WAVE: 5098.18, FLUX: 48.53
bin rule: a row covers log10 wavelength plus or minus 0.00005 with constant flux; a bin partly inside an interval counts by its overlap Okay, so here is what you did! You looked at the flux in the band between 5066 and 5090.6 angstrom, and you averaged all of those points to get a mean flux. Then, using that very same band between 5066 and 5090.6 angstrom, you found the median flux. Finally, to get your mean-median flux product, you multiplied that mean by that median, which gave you 2437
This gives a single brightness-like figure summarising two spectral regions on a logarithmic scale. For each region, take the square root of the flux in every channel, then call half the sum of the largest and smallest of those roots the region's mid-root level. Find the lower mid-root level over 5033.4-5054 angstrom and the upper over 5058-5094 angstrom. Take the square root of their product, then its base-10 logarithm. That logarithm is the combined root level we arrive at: 0.847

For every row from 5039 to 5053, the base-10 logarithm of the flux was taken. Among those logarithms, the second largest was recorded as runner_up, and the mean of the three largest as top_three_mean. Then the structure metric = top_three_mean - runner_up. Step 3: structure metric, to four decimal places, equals 0.0003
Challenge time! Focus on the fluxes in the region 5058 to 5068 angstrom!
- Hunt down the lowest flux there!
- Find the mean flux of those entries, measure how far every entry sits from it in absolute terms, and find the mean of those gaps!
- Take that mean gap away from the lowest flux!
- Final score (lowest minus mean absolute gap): 49.8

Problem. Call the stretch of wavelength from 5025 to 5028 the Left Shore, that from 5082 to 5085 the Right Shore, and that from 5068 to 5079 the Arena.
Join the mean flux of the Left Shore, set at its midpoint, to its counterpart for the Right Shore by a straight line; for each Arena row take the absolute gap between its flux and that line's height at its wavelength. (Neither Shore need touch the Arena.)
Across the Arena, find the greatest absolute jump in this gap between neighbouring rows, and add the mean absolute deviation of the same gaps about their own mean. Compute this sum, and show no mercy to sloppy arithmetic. 0.8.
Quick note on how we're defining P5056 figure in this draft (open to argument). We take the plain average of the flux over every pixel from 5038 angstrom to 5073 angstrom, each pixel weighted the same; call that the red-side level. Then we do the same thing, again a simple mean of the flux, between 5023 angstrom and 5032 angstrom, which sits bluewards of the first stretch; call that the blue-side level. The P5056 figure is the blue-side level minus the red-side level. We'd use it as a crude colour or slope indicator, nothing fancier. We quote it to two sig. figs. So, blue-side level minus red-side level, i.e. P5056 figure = -1.6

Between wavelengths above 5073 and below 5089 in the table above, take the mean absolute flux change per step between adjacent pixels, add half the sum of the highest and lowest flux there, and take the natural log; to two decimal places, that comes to 3.90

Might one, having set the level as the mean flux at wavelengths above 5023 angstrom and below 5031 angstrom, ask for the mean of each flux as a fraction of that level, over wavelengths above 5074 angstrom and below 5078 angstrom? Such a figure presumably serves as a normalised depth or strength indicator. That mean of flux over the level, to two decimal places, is 1.01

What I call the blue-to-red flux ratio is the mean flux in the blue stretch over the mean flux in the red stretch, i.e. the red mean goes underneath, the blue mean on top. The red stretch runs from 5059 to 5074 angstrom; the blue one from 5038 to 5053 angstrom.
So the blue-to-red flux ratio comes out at 0.98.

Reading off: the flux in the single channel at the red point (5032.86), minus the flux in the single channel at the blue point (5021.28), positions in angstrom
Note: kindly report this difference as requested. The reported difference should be 1.0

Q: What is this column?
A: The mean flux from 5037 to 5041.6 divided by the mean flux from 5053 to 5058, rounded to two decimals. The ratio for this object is 0.97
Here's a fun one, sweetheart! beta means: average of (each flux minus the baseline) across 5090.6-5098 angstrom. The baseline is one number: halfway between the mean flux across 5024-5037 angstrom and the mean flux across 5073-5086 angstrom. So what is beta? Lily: 1.4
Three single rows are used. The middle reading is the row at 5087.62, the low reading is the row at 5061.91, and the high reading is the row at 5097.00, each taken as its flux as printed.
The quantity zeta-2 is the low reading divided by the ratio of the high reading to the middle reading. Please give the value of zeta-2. 52.6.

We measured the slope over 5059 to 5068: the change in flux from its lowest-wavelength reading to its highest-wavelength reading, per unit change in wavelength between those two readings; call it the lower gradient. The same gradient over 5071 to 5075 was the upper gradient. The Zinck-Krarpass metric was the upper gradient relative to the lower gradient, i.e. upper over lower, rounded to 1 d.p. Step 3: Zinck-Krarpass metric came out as 1.0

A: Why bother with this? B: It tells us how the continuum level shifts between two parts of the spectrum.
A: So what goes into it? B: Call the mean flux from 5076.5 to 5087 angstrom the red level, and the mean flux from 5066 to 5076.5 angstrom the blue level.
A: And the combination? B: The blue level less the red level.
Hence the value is 1.1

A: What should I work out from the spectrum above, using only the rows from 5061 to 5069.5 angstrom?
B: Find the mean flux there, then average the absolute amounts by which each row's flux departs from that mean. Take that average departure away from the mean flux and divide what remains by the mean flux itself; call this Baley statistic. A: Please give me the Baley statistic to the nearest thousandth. 0.992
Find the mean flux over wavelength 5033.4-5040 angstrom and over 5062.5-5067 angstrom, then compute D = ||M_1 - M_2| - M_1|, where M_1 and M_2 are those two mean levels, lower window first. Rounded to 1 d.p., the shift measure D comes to 47.6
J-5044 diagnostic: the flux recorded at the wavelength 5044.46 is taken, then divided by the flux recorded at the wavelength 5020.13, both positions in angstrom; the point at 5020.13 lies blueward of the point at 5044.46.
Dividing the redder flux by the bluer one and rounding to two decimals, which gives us 1.02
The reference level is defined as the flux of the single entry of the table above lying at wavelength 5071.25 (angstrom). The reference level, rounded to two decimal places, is 49.64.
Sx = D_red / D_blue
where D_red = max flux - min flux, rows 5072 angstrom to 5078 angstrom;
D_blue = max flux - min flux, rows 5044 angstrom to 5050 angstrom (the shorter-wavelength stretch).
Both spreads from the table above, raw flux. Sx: 1.4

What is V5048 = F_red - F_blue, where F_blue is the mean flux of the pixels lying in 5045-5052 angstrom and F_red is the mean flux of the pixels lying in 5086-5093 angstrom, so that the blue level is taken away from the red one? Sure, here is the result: 1.0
